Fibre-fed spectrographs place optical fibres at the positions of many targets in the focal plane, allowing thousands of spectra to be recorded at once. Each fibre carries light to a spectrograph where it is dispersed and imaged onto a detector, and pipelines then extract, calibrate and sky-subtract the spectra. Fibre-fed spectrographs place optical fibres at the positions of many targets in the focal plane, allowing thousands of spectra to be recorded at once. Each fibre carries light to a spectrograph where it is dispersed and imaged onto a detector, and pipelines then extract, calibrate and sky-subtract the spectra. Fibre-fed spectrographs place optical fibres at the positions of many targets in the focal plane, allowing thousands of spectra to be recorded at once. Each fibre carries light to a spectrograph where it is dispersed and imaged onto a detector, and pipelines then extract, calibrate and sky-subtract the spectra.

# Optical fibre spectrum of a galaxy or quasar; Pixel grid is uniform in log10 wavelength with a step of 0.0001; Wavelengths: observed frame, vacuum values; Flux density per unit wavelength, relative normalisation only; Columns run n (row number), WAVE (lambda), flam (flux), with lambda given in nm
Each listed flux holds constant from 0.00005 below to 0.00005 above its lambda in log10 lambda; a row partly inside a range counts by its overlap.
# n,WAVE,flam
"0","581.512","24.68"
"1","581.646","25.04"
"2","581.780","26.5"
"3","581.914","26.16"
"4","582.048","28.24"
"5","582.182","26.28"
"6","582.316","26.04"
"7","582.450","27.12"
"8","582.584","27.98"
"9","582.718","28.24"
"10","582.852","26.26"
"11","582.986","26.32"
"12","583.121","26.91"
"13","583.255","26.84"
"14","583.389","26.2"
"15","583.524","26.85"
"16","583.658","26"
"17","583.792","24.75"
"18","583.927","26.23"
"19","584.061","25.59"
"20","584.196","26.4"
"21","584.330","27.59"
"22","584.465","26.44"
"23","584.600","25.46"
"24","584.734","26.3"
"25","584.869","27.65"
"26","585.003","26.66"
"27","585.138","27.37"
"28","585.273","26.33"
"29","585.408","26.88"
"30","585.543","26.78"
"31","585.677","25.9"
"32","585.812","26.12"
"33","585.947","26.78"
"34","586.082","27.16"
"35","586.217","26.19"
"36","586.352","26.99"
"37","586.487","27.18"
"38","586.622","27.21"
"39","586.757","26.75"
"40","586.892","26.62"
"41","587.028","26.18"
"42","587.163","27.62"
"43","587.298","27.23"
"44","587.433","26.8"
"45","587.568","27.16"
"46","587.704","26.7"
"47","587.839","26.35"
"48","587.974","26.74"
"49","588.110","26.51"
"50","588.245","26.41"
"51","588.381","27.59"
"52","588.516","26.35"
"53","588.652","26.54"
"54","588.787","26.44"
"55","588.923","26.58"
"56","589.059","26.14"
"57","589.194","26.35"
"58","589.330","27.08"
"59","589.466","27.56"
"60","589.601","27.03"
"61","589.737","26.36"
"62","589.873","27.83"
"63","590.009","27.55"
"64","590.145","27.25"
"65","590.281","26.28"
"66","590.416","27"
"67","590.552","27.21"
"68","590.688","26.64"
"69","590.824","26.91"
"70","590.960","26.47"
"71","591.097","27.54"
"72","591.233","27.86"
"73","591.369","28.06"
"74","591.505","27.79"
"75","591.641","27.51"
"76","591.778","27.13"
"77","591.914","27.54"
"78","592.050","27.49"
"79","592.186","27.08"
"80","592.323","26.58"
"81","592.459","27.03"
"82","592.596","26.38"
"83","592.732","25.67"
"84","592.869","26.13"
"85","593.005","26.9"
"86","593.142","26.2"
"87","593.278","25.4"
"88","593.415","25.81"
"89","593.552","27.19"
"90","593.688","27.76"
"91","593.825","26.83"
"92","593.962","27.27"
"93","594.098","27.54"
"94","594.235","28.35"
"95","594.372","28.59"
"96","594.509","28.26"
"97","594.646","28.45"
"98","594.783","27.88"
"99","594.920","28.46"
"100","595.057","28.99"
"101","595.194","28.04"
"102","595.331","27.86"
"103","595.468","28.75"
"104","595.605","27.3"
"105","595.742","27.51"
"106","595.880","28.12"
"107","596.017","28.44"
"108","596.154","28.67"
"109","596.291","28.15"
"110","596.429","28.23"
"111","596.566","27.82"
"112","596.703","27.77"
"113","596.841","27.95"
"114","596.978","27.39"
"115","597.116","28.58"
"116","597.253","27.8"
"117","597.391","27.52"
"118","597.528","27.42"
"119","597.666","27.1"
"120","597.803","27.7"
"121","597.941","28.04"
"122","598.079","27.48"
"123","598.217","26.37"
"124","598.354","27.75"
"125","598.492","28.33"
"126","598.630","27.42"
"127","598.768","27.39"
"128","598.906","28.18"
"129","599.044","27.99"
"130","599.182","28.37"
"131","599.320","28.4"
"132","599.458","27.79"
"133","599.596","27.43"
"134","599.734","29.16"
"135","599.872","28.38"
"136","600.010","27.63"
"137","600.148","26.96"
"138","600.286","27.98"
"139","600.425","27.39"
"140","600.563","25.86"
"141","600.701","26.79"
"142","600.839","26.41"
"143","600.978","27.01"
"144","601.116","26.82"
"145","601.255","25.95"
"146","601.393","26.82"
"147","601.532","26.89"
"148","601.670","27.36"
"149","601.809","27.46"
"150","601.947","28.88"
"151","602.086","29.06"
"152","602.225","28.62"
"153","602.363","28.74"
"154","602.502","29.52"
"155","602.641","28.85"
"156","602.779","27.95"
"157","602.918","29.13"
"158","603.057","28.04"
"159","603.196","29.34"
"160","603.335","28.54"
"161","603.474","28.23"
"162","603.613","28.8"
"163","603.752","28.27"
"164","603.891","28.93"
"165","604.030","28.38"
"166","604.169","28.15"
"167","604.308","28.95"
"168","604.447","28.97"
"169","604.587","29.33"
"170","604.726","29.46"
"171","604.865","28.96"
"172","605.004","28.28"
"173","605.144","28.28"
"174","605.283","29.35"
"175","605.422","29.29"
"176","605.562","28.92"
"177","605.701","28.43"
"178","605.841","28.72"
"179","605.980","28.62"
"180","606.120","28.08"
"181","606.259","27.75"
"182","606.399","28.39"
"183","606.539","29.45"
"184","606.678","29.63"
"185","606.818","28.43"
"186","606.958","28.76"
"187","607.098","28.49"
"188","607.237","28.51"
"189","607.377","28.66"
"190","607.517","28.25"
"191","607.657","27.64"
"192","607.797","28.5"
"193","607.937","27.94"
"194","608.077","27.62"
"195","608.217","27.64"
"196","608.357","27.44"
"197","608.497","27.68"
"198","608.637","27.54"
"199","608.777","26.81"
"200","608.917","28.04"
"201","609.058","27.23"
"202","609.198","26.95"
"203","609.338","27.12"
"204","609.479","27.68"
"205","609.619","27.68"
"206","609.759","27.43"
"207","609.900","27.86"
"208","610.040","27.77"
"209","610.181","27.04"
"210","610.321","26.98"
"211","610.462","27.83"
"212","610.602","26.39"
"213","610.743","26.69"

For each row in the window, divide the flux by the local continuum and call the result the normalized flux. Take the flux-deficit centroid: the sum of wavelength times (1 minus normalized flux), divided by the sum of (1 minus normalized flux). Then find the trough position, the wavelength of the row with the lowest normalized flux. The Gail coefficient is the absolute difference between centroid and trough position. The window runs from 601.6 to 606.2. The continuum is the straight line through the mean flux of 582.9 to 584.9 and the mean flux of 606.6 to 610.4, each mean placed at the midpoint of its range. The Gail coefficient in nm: 2.25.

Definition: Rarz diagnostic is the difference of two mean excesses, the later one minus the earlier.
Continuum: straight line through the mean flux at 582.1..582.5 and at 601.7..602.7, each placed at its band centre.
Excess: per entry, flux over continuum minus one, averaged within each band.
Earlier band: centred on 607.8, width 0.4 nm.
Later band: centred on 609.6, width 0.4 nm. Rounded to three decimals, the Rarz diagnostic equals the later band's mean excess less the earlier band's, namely -0.021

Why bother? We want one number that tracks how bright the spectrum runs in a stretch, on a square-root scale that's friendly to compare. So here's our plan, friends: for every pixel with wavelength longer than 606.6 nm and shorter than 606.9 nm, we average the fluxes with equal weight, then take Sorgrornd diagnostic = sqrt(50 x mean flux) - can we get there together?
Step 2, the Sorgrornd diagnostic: 38.1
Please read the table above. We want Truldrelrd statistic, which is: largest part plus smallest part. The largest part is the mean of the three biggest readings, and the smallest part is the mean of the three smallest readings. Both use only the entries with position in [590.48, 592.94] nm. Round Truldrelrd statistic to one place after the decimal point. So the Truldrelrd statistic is 54.0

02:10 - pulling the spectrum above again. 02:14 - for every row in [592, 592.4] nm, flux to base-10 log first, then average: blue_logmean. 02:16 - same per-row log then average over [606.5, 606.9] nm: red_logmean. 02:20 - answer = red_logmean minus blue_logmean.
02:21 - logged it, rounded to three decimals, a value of 0.033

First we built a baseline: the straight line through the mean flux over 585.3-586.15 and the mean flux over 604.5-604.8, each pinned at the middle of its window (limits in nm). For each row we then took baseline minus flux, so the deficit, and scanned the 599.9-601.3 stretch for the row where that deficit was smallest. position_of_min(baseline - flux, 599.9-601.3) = 600.286 nm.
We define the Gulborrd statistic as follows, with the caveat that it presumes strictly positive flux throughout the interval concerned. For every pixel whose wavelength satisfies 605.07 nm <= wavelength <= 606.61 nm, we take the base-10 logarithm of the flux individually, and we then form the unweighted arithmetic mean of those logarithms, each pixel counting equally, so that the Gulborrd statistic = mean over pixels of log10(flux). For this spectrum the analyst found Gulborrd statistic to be 1.46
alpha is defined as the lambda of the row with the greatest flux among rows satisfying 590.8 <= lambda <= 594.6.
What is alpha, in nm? 594.372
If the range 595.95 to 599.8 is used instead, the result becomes 599.734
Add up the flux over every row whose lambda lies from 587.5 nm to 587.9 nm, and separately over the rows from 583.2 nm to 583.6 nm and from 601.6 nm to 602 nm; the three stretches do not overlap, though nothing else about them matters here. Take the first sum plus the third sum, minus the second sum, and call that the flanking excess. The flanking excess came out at 84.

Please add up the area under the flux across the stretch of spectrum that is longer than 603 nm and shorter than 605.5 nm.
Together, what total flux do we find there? 72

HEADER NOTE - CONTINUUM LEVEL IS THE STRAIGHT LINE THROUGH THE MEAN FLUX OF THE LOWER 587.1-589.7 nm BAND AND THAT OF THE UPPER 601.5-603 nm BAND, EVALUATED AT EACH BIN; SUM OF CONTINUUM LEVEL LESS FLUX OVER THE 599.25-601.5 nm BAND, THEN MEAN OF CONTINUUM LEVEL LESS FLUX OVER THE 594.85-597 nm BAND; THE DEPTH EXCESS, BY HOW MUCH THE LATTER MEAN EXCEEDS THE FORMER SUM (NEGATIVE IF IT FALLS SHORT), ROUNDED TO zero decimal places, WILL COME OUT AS -15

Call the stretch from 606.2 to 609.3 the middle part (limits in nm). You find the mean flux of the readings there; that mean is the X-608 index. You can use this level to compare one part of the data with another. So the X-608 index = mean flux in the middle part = 28.1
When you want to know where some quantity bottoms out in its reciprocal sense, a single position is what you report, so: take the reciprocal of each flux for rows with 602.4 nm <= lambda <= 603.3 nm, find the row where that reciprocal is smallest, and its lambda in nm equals 602.502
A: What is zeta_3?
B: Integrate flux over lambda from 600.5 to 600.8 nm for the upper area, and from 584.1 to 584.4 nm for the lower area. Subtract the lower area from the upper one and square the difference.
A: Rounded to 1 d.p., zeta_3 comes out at 0.0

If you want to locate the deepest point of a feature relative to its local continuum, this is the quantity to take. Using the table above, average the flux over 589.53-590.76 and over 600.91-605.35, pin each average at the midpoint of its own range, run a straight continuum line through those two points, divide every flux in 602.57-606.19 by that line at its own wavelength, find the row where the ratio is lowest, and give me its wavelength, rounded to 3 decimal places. 606.120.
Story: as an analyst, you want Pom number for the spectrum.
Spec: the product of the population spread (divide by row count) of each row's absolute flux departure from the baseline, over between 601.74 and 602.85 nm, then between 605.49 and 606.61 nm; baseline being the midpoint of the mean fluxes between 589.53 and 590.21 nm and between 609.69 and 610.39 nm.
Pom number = 0.29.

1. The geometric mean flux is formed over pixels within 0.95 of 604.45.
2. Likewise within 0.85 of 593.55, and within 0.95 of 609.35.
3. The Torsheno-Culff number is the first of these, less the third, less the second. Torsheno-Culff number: -25.5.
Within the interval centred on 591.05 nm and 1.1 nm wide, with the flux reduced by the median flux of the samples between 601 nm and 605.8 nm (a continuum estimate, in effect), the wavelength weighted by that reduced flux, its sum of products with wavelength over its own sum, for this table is 590.93 nm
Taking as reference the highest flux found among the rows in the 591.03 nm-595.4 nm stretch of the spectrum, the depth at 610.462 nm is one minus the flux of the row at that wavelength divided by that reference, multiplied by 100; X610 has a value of 4.0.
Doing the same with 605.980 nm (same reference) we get 1.3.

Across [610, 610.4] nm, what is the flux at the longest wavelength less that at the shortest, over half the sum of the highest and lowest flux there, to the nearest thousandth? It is -0.029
